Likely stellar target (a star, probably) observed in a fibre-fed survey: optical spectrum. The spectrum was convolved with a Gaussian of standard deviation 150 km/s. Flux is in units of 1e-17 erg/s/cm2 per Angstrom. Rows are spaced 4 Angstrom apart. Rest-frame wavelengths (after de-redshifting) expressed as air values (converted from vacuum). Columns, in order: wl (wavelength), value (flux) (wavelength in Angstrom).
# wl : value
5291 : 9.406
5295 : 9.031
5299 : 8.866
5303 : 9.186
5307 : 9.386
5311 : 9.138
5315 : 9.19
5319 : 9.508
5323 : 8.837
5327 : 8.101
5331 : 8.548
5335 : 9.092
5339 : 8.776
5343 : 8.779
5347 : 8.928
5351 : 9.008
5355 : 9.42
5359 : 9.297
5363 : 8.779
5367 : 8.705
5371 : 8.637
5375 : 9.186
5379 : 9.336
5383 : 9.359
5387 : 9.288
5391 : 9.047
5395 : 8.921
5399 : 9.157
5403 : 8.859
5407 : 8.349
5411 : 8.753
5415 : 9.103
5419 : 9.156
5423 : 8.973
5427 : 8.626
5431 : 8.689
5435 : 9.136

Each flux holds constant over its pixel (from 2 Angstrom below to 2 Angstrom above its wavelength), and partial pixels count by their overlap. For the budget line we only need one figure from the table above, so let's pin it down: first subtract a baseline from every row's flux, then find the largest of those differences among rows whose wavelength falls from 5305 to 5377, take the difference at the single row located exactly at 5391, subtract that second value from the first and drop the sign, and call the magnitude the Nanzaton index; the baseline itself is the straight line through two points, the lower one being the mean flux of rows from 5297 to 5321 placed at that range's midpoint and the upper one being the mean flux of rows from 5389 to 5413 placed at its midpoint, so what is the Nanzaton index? 0.23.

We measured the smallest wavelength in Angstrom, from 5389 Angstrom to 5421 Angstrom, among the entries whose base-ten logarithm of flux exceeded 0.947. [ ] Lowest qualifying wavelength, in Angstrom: 5391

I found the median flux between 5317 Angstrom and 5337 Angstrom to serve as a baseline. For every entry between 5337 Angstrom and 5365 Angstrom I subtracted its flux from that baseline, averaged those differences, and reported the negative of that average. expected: 0.16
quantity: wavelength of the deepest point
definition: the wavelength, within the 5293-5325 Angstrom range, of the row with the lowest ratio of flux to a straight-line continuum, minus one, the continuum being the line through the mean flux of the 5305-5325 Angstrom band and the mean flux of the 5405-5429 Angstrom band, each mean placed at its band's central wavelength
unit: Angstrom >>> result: 5299 Angstrom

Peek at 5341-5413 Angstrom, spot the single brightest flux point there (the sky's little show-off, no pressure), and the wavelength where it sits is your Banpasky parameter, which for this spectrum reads 5355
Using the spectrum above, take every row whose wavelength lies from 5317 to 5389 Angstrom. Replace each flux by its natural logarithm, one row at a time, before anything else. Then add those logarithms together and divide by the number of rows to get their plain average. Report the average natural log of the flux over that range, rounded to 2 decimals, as 2.19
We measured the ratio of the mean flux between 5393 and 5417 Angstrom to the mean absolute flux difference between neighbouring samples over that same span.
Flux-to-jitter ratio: 25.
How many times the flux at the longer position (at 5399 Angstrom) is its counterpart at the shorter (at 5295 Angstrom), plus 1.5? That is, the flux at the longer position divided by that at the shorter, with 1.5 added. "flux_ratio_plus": 2.51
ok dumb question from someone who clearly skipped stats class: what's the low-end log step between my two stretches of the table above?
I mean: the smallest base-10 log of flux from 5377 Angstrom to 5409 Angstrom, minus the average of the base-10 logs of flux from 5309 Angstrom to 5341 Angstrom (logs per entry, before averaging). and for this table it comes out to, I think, -0.027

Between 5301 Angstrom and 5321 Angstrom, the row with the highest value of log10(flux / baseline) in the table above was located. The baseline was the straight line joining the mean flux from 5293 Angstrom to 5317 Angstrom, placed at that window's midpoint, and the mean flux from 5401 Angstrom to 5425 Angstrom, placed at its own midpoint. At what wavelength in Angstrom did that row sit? 5319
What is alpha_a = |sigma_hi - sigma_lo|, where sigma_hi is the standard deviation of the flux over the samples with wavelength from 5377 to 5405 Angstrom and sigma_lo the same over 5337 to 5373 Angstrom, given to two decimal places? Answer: 0.07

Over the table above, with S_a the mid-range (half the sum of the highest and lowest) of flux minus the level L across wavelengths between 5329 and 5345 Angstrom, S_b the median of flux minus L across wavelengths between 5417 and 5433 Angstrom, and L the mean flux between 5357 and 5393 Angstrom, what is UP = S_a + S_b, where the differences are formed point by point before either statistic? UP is -0.5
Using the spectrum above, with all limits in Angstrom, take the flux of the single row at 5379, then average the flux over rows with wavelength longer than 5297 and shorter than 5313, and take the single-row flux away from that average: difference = -0.19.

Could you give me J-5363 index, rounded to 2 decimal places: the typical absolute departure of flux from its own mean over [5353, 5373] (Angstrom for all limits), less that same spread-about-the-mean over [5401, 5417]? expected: 0.10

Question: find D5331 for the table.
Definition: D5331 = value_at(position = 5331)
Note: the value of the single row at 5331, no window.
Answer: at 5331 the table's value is 8.548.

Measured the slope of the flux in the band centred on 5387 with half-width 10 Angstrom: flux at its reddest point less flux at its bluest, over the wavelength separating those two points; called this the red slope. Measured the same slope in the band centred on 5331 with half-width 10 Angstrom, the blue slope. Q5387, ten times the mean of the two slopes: -0.15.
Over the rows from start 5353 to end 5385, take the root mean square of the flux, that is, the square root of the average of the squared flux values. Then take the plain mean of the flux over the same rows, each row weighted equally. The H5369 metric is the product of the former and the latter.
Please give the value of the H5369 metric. 83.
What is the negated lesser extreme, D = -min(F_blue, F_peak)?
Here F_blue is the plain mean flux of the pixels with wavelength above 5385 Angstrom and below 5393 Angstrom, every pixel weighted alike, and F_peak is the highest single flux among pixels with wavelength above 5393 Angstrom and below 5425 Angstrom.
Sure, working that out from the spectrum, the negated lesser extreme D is -9.16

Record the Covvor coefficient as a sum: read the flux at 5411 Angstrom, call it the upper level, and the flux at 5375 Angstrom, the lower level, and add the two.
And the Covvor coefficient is 17.94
